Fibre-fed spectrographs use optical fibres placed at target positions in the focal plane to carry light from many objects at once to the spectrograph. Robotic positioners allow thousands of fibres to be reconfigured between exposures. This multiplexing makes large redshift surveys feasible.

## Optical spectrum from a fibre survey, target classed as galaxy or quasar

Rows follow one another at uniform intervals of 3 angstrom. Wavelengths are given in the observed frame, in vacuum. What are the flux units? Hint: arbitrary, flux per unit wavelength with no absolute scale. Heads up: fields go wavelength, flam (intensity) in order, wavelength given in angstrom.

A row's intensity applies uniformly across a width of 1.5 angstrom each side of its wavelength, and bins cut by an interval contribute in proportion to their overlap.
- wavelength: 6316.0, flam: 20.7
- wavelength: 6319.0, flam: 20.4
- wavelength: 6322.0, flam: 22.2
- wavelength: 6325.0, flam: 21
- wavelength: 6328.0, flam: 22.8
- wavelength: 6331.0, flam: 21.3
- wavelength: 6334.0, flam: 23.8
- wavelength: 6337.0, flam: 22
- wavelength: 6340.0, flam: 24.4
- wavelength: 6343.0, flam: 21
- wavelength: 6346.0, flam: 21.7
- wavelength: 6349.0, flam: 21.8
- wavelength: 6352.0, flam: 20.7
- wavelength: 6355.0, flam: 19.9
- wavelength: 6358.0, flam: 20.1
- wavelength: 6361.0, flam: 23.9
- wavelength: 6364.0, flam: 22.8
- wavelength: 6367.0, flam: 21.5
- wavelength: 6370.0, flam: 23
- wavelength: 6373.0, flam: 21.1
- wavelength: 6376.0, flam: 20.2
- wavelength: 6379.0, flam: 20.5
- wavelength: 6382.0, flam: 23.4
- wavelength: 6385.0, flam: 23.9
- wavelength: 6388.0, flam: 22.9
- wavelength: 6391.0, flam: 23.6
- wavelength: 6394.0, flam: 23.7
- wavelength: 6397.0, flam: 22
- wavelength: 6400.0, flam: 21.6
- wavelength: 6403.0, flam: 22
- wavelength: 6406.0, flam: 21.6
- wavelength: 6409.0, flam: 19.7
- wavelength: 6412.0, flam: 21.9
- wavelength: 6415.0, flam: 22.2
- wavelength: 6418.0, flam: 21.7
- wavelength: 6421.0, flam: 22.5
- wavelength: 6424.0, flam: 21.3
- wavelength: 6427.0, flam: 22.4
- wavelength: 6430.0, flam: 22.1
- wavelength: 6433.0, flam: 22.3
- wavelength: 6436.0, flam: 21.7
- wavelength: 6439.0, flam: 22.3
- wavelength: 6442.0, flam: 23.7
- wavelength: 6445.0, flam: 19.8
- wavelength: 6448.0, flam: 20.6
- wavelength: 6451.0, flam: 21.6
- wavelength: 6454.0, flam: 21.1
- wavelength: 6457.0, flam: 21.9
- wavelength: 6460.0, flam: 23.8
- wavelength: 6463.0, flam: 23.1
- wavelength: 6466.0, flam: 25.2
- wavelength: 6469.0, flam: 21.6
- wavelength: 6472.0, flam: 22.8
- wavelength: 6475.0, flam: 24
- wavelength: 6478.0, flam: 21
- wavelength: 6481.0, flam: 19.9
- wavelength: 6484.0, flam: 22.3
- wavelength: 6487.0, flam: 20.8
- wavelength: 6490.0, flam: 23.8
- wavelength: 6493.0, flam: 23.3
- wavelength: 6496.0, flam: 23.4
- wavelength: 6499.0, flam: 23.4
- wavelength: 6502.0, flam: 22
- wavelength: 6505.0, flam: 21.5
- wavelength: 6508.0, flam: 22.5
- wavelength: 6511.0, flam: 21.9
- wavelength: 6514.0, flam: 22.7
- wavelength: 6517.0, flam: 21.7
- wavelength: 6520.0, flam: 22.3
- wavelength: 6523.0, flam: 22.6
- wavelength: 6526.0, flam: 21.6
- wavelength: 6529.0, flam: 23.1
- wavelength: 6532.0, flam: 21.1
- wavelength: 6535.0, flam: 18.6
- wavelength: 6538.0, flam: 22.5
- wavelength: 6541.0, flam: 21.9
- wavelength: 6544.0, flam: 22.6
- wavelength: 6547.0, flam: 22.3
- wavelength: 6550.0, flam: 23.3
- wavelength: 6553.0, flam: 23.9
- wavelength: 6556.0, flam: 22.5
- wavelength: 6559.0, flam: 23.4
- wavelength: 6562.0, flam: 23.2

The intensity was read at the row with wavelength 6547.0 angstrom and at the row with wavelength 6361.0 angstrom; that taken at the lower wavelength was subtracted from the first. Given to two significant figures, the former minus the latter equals -1.6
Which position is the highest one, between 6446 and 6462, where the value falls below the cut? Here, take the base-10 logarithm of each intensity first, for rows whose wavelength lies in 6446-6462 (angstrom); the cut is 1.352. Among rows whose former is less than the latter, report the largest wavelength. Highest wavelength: 6457.0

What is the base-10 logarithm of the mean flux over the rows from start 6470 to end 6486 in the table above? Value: 1.34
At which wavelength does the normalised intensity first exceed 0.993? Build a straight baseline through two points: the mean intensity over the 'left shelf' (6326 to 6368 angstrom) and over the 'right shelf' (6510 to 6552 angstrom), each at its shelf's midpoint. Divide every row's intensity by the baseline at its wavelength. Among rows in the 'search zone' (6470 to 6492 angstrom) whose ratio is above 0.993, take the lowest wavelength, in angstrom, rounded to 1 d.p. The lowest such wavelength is 6472.0 angstrom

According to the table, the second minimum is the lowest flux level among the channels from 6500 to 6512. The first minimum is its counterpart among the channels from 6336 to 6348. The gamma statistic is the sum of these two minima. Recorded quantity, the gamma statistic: 42.5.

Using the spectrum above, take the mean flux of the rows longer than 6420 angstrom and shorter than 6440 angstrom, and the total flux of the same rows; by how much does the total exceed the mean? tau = 133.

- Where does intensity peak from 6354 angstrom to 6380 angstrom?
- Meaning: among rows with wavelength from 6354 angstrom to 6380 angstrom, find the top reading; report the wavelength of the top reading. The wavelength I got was 6361.0 angstrom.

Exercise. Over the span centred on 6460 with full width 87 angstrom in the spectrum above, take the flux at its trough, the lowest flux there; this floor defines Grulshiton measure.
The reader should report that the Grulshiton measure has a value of 19.8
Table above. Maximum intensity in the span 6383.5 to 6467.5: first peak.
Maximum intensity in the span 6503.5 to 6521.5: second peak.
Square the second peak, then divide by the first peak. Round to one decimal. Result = 20.4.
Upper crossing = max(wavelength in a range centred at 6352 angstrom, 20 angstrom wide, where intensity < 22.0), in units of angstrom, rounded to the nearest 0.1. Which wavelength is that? 6358.0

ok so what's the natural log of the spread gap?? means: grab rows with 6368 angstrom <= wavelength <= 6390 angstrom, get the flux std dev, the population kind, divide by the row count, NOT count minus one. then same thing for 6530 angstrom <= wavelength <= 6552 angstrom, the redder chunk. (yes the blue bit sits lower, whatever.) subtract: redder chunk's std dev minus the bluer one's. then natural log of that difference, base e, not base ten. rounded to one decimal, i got -3.2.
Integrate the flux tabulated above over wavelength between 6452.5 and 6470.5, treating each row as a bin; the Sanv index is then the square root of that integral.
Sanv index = 20.3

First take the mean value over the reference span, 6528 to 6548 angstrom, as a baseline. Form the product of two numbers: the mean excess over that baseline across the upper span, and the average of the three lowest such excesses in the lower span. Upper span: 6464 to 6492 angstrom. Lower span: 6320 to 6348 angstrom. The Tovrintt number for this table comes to -0.4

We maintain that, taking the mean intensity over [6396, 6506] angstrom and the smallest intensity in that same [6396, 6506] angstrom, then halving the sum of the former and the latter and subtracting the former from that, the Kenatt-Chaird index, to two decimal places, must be -1.20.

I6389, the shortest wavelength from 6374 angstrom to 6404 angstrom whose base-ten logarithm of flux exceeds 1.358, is 6382.0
